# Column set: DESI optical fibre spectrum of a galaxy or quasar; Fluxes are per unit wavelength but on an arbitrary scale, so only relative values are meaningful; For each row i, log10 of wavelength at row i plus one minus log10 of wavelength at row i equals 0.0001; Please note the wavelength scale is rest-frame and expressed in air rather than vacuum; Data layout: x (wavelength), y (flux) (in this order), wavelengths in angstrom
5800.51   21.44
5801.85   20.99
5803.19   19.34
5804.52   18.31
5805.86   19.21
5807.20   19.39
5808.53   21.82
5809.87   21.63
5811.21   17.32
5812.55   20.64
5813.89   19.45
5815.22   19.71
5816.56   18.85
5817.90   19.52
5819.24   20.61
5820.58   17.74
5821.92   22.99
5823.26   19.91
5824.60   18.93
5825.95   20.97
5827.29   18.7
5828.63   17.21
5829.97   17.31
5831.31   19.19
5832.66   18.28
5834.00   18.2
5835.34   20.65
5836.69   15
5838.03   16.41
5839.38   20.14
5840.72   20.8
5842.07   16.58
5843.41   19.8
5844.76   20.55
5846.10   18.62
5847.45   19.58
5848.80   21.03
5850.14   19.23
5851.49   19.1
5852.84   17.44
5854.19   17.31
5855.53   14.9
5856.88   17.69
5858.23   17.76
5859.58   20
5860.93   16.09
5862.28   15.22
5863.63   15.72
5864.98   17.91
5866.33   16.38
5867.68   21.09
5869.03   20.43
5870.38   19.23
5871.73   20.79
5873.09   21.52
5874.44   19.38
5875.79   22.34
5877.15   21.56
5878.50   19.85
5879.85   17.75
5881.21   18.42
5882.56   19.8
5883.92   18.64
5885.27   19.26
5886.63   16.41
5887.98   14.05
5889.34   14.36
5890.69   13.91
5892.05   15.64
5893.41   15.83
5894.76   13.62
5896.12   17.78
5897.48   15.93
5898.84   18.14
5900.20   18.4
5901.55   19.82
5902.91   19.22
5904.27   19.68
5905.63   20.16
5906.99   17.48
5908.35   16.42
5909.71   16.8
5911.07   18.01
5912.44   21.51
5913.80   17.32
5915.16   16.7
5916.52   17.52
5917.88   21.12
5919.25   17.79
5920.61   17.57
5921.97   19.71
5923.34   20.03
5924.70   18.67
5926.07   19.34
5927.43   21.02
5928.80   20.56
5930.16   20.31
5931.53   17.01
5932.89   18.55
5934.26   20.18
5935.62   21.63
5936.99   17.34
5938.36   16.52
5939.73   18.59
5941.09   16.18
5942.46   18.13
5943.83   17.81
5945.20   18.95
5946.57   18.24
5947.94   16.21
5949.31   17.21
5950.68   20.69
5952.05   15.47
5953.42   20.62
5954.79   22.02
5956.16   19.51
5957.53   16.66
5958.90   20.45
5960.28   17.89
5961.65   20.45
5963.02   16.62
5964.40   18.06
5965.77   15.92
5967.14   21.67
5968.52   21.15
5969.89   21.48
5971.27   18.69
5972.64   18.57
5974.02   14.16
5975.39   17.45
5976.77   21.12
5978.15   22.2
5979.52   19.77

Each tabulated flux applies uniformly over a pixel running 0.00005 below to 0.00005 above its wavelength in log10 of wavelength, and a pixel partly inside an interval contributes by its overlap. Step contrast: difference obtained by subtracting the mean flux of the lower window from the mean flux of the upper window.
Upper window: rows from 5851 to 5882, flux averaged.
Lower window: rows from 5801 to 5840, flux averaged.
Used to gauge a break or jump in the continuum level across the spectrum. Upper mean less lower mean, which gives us -0.7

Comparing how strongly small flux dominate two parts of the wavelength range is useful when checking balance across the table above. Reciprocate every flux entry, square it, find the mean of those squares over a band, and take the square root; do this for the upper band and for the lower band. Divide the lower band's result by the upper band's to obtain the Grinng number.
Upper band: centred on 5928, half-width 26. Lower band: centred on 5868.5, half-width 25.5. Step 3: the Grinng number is 1.03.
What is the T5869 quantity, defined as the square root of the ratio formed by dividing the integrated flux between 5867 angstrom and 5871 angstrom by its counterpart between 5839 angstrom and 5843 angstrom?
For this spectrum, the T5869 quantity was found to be 1.03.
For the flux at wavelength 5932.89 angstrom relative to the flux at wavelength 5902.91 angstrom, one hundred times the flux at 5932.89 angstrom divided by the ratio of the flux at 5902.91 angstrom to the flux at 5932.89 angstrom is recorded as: 1790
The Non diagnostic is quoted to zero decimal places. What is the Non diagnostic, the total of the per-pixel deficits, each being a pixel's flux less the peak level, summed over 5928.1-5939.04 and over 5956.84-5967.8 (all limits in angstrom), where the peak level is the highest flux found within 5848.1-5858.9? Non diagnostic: -37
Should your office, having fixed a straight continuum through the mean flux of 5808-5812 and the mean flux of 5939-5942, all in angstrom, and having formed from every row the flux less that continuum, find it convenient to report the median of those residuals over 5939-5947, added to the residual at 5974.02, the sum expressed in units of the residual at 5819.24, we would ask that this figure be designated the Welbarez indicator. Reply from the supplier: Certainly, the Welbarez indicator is -3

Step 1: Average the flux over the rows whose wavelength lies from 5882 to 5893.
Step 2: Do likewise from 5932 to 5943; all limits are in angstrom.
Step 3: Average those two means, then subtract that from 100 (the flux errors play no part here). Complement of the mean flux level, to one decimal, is 82.6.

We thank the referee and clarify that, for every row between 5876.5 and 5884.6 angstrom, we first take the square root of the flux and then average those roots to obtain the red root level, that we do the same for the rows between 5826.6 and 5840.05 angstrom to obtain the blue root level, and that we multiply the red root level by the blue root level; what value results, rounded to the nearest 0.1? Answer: 18.7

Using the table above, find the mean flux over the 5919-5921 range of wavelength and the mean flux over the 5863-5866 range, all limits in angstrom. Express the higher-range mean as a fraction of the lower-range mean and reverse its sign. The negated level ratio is -1.05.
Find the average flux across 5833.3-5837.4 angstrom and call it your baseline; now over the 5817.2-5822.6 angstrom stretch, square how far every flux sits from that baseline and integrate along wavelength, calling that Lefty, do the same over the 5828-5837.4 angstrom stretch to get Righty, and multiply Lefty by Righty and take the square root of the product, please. 34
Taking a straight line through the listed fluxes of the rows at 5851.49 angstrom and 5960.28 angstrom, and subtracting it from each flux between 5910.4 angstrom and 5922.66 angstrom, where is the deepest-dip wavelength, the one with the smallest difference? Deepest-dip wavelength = 5915.16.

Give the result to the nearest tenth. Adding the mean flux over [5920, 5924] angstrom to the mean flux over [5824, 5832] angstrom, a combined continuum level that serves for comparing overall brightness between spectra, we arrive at 37.8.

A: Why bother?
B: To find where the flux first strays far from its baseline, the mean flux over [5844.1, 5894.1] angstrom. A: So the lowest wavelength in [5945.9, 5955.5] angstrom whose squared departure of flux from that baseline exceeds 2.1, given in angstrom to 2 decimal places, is 5947.94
